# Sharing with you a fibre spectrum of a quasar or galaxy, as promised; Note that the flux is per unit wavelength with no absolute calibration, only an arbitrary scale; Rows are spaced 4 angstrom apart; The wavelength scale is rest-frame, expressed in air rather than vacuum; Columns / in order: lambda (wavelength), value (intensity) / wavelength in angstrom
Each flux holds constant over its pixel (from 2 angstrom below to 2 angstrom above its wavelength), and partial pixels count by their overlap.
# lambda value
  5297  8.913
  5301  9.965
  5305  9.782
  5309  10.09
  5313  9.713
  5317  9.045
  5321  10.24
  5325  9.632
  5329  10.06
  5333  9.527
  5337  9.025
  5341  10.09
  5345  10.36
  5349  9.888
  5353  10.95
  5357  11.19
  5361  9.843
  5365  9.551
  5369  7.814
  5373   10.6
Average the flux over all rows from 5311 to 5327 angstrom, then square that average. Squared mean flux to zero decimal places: 93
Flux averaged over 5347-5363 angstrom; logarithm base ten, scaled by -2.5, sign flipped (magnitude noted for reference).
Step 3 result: 2.550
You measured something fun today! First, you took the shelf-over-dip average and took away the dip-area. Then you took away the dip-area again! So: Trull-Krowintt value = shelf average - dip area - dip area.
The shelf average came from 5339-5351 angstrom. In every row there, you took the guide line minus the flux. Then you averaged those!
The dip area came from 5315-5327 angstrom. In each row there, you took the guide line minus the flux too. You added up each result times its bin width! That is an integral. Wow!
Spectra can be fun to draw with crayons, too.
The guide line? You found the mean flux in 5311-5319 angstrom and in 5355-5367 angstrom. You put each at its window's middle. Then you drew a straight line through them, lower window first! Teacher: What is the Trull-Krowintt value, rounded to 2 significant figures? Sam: 3.5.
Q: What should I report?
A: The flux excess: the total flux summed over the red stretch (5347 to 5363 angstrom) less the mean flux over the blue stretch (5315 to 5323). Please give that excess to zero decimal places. 32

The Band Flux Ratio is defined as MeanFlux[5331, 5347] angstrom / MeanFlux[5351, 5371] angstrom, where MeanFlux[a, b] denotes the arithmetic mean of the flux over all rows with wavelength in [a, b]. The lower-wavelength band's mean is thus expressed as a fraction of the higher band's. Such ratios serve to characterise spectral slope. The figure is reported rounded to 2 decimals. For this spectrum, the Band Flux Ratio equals 0.99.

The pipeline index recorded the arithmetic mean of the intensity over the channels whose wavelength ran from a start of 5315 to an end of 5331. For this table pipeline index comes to 9.74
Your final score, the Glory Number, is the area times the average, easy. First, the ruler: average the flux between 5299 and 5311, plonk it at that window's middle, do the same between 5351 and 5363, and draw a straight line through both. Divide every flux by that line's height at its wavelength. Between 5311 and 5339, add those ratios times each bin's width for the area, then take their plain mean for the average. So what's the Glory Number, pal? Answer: 25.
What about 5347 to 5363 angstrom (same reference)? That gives 16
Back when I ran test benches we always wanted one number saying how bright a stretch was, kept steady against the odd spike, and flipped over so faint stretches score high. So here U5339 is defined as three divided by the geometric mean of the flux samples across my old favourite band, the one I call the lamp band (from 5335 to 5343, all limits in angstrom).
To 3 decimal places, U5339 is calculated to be 0.314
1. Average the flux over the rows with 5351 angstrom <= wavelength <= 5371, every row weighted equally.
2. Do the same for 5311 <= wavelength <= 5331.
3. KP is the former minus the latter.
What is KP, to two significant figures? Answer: 0.13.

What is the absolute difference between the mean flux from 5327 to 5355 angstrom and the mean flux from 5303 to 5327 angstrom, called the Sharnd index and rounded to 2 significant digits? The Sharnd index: 0.24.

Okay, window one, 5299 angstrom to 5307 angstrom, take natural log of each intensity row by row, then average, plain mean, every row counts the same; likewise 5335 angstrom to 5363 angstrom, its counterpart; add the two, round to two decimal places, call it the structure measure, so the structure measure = 4.61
